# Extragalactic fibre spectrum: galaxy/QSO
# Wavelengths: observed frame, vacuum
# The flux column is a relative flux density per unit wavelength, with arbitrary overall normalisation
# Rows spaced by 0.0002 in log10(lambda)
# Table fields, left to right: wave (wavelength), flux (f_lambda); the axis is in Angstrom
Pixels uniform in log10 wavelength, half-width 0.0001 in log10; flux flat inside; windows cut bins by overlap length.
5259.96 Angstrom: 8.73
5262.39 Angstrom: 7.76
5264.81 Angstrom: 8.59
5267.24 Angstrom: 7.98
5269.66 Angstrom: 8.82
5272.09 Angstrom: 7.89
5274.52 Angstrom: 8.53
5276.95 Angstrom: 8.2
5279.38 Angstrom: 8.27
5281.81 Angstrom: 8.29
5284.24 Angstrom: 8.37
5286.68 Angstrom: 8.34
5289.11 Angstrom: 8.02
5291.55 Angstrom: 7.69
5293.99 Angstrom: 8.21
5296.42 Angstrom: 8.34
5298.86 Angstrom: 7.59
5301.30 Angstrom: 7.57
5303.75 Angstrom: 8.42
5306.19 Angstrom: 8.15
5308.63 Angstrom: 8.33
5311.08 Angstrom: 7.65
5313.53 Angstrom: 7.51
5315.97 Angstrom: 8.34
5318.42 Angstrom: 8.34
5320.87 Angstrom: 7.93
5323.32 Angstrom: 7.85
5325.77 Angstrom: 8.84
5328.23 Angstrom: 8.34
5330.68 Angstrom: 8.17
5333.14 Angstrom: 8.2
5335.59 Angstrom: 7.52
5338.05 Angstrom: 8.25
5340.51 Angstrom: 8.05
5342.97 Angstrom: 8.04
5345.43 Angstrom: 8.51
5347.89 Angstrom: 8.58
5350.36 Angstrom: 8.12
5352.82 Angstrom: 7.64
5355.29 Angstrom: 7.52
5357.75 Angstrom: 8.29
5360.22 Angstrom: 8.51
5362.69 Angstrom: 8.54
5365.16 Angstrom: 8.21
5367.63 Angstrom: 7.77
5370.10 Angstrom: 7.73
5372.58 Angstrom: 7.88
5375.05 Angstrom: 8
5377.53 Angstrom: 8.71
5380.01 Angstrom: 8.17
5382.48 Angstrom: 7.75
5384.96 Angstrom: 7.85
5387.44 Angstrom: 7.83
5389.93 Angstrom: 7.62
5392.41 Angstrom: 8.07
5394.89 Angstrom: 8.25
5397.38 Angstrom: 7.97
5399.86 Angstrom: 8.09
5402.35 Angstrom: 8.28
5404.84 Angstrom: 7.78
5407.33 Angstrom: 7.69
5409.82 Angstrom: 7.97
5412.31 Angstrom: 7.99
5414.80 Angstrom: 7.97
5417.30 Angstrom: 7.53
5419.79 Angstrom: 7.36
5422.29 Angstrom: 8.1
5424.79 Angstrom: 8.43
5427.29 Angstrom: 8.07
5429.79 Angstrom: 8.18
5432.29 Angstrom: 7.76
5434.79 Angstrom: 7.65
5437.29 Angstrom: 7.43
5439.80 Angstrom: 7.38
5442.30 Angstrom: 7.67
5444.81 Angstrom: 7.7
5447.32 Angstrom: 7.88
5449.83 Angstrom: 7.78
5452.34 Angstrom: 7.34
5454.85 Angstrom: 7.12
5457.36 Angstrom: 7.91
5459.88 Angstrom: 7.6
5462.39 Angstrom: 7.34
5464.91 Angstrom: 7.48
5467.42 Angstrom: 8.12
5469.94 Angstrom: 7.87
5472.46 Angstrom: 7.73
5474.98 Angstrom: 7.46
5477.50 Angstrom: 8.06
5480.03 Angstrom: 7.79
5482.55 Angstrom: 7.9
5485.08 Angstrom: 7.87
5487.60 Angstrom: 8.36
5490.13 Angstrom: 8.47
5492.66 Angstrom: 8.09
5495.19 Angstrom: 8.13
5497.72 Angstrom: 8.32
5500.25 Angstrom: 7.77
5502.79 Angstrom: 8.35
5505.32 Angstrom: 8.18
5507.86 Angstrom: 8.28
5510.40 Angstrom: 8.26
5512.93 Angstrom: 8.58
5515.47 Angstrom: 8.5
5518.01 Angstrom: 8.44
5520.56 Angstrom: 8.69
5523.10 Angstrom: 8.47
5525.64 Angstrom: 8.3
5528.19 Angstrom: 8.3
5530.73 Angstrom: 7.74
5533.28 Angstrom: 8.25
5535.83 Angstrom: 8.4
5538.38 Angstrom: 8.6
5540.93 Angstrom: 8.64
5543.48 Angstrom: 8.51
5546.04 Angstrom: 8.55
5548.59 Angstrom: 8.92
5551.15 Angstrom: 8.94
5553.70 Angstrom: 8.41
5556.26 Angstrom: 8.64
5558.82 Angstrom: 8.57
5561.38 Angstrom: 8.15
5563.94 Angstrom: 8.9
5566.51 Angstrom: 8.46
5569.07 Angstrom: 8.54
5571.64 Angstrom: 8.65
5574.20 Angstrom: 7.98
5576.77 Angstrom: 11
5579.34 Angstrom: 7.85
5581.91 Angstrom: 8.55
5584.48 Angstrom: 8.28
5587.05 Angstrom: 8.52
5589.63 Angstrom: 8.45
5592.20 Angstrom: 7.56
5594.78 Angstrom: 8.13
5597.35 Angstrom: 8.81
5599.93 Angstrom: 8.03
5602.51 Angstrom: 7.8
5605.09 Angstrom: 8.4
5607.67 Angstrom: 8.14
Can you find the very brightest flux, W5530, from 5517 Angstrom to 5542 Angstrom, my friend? 8.69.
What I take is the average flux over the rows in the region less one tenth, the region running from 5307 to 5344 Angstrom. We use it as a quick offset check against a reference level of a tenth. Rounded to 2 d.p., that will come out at 7.99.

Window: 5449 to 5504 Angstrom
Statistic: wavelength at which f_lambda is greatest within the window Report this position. 5490.13 Angstrom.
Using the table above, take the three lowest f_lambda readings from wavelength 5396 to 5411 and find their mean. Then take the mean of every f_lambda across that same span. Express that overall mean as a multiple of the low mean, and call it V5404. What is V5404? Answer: 1.019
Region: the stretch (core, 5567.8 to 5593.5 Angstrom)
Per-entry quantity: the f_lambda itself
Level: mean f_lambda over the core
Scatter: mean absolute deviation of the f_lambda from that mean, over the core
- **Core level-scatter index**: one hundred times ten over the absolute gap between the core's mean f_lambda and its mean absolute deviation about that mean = 125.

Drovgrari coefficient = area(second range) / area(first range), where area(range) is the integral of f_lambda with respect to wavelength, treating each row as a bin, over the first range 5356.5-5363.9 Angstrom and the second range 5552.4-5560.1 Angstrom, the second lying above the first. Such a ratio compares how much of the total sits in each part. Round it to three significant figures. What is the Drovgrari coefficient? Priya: 1.05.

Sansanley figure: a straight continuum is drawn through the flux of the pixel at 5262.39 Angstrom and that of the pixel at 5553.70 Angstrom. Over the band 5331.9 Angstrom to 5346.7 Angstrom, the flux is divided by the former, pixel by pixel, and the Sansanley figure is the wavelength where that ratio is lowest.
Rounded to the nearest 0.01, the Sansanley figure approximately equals 5335.59 Angstrom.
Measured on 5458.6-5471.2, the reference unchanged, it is 5462.39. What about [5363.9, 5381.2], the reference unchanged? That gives 5370.10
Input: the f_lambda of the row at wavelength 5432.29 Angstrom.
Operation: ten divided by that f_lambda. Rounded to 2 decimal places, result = 1.29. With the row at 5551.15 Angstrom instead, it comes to 1.12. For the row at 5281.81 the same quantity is 1.21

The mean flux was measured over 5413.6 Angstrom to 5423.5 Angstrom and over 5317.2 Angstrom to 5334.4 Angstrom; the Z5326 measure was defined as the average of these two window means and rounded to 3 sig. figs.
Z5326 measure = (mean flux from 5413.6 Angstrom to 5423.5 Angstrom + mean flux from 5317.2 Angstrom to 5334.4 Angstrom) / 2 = 7.99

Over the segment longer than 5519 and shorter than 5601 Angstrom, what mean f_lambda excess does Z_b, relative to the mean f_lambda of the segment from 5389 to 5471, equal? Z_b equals 0.69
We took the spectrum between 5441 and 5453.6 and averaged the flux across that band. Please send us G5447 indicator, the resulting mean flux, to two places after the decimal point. 7.67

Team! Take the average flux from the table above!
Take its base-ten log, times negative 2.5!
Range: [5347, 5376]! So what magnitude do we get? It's -2.27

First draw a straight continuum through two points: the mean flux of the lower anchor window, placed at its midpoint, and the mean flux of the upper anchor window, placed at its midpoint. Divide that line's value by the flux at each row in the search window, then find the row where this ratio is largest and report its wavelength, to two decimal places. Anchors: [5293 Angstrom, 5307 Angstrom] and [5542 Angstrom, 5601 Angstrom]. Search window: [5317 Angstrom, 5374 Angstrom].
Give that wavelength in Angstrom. 5355.29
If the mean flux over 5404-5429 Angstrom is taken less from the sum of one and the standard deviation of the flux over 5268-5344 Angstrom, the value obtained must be -6.55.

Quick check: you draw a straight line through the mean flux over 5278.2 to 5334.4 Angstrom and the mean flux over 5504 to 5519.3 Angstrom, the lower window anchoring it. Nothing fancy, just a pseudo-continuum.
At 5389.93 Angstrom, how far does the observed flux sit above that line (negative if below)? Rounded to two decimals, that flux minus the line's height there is -0.60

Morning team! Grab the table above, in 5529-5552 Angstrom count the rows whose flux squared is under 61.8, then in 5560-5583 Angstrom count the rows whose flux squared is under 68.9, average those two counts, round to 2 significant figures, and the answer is 2.0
